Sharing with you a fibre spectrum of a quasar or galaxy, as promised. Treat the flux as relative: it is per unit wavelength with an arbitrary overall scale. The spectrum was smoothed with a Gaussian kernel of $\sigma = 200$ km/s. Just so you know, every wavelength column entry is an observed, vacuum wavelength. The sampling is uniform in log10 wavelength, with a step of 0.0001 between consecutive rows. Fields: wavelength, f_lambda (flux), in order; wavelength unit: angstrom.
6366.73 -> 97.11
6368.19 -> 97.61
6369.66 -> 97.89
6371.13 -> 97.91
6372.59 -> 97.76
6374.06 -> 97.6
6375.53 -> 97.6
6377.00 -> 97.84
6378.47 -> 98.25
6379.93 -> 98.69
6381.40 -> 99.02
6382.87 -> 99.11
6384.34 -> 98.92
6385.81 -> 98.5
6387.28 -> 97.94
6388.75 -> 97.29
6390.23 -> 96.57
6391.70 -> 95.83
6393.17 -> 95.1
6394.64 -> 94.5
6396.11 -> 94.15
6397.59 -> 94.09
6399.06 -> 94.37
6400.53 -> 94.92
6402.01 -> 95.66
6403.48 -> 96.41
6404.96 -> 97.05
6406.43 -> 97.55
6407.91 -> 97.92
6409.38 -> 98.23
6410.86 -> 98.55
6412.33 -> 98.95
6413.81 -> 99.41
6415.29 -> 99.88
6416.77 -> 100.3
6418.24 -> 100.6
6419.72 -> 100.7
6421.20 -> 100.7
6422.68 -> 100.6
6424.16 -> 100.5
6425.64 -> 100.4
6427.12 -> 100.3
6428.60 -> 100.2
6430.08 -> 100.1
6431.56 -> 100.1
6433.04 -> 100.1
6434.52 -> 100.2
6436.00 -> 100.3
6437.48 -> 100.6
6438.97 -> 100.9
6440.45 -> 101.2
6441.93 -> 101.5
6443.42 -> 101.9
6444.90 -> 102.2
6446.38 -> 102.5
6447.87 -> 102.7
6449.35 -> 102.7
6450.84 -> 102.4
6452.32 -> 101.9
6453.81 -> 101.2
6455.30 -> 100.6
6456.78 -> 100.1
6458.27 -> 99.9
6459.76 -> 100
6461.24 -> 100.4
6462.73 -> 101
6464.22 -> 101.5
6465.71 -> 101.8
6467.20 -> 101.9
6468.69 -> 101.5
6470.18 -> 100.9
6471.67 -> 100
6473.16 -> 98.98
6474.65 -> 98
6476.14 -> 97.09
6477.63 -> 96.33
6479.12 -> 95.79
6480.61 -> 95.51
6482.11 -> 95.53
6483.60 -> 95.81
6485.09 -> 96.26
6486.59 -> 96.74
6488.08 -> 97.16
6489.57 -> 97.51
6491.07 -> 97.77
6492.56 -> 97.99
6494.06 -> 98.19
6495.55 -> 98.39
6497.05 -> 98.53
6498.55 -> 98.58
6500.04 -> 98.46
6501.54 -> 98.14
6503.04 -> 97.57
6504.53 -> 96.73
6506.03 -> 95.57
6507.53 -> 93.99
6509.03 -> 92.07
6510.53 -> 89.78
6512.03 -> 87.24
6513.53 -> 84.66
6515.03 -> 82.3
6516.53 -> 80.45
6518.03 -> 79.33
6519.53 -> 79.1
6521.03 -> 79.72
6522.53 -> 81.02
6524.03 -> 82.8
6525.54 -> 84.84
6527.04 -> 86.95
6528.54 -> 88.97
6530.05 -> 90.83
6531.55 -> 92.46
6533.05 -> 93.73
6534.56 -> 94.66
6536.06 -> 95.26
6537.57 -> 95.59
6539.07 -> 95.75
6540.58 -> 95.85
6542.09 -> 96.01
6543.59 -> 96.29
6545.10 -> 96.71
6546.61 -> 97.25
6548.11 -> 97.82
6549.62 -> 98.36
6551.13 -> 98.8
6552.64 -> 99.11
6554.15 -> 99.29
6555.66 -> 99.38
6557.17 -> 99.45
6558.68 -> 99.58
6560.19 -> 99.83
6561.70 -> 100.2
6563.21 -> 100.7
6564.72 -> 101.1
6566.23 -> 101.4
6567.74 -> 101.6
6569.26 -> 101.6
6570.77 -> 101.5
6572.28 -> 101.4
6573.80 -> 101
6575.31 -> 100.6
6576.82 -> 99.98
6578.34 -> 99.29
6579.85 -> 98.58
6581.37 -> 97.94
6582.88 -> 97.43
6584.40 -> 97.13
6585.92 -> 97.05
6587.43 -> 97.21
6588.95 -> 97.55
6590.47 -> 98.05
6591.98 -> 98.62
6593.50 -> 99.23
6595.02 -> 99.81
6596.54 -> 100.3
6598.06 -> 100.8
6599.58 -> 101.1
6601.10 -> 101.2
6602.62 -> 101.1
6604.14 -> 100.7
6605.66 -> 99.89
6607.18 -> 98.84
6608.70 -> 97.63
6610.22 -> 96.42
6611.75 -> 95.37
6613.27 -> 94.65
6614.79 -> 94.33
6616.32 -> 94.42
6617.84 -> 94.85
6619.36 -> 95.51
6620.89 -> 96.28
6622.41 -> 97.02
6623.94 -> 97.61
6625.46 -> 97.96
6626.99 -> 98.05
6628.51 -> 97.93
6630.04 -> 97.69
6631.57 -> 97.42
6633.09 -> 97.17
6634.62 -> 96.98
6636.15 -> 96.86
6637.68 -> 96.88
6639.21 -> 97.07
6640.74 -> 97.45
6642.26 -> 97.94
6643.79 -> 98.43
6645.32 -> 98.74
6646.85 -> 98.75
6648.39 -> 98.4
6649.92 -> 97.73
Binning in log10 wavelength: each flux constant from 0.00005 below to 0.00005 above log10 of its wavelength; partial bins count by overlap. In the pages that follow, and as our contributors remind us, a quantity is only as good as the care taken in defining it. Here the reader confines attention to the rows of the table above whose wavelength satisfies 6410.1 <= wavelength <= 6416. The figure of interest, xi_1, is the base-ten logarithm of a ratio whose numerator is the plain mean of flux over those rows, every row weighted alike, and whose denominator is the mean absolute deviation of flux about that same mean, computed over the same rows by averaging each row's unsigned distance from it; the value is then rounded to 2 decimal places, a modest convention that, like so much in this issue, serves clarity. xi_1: 2.35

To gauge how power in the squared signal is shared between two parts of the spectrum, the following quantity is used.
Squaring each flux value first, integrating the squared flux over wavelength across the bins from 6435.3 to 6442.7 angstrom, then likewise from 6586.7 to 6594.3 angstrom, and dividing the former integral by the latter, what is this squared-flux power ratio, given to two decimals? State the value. 1.03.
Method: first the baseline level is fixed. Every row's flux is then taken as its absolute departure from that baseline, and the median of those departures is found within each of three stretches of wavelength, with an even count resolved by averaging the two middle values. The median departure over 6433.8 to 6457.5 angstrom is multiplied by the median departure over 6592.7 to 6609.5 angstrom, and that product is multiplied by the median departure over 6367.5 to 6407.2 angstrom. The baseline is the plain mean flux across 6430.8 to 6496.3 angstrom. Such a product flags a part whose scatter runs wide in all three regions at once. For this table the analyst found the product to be 4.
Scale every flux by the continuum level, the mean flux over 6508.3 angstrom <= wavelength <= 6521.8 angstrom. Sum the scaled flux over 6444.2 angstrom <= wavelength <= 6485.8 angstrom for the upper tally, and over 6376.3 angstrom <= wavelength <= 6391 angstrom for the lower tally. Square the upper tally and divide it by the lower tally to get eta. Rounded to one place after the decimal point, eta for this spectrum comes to 94.8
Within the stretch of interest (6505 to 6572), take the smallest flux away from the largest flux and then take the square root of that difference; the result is 4.7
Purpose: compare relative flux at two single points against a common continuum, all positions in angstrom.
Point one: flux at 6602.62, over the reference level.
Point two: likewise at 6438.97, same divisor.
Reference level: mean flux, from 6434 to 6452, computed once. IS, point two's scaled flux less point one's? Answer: 0.00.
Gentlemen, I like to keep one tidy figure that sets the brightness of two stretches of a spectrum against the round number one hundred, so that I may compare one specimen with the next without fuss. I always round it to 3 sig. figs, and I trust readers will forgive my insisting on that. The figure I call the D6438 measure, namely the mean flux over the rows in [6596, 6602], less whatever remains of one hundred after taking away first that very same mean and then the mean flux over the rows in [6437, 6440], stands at 202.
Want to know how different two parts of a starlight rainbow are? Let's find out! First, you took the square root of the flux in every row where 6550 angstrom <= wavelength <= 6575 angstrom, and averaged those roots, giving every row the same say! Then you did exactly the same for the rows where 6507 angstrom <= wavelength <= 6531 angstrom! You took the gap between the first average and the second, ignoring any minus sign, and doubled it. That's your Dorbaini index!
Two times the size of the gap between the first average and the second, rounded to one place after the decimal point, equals 1.6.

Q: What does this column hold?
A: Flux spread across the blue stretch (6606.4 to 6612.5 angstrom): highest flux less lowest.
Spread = 3.5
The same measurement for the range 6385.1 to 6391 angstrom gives 1.9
